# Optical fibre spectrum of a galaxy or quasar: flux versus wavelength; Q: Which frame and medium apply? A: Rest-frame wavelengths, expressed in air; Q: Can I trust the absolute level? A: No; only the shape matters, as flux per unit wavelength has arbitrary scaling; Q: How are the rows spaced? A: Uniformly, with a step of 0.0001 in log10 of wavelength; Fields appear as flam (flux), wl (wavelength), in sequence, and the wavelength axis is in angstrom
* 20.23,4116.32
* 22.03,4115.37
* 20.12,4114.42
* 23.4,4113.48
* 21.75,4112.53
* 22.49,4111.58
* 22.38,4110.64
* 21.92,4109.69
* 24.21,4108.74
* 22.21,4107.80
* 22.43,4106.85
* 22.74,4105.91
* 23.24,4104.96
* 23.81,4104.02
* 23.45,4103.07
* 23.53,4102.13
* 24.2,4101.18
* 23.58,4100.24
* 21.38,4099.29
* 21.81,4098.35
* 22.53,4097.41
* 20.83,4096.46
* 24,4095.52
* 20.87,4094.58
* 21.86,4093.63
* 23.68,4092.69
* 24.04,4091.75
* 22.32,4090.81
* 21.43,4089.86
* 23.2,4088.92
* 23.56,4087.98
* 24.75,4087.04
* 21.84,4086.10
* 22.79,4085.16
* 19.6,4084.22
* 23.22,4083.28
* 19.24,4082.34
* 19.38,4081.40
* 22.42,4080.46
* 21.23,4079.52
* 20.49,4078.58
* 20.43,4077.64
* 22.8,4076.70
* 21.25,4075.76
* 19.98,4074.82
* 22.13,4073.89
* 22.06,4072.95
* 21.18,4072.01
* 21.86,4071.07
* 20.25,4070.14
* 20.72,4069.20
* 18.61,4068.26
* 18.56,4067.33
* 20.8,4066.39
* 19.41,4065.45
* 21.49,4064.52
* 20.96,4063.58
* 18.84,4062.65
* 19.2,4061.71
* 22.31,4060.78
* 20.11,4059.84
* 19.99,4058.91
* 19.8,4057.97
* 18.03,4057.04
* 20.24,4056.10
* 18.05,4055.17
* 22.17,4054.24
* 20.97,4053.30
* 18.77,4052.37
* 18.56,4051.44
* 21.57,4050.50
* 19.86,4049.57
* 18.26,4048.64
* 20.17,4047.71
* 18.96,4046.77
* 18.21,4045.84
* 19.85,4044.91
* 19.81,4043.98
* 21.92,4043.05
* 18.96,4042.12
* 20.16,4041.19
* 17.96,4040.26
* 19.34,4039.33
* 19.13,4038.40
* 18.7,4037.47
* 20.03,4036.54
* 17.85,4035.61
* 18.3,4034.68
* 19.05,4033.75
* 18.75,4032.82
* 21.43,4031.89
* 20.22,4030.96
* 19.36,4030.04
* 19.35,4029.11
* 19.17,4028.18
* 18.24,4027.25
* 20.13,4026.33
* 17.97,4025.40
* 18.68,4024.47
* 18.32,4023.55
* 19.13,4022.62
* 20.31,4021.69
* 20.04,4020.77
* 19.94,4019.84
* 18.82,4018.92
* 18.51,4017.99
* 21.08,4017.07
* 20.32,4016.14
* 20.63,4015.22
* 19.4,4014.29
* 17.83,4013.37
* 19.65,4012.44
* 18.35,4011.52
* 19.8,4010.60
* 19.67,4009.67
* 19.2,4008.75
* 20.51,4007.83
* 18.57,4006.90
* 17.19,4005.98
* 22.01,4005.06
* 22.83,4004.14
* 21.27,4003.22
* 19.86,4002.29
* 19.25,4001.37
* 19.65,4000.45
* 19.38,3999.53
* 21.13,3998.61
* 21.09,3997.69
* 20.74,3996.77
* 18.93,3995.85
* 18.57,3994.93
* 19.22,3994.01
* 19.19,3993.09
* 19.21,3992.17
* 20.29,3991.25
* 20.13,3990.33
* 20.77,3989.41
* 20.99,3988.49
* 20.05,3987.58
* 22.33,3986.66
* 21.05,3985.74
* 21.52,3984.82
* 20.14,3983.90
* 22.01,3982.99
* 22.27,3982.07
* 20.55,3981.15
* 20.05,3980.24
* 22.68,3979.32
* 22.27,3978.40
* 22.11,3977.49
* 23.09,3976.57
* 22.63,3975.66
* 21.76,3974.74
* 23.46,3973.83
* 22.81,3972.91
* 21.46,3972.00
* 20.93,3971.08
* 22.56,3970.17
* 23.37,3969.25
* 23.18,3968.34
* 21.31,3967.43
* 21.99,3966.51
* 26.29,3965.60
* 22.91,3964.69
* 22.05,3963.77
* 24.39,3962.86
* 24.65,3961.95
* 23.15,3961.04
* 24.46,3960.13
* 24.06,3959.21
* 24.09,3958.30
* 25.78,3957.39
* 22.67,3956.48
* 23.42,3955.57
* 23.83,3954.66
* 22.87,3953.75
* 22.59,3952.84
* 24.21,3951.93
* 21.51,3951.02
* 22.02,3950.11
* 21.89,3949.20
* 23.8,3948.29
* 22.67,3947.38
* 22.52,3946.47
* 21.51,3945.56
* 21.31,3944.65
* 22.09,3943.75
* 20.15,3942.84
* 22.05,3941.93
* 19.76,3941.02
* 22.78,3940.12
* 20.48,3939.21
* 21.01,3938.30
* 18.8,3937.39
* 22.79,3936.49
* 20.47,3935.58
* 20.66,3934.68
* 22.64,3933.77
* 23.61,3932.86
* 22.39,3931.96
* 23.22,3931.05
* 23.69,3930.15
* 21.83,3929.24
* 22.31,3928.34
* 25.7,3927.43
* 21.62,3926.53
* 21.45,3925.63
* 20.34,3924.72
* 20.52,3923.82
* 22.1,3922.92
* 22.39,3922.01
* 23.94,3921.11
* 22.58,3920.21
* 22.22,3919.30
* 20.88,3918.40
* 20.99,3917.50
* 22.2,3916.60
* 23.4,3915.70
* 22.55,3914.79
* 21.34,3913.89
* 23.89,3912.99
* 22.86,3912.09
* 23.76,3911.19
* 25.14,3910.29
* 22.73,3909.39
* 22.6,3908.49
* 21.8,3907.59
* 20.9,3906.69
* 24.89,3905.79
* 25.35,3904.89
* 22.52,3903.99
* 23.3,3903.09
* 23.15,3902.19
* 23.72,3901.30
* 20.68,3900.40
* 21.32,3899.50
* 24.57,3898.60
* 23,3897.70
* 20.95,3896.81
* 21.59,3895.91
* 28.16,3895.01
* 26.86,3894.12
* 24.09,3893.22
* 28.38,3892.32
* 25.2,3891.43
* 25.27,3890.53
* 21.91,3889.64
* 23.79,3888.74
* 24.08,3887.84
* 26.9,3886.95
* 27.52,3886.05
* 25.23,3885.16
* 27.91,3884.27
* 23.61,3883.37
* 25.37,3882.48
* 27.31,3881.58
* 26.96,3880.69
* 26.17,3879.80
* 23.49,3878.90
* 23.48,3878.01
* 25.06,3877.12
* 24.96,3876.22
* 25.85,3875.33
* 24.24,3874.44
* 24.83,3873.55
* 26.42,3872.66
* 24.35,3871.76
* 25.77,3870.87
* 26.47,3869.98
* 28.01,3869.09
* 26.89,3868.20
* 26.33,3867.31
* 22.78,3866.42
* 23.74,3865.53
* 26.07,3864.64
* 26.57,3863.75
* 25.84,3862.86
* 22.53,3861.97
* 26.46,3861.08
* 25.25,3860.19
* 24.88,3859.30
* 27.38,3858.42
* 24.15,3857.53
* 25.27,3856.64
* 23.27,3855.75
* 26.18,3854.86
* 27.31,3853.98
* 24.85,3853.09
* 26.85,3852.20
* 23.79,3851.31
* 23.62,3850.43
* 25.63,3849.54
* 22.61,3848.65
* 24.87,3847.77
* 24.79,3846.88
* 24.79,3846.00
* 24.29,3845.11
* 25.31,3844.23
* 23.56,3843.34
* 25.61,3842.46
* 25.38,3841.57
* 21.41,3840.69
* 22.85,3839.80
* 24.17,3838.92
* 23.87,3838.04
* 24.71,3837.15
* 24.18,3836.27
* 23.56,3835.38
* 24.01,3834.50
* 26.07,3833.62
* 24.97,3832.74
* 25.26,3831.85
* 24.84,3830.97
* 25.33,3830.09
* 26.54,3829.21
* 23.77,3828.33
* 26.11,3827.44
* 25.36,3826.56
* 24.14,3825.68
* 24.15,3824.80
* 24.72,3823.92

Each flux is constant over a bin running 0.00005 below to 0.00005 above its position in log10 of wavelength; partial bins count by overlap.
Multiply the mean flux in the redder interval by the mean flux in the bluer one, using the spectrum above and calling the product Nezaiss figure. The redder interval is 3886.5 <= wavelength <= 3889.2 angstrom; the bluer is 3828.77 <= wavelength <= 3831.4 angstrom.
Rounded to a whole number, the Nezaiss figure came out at 637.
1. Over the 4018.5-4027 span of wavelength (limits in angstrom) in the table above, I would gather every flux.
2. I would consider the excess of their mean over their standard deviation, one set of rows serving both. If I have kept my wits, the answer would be 18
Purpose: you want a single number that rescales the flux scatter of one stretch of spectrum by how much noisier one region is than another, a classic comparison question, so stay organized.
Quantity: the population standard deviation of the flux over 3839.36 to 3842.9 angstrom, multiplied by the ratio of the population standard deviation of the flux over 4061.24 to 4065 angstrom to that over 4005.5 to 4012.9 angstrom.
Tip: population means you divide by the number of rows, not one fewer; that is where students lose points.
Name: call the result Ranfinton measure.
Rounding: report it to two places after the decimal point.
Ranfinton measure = 2.03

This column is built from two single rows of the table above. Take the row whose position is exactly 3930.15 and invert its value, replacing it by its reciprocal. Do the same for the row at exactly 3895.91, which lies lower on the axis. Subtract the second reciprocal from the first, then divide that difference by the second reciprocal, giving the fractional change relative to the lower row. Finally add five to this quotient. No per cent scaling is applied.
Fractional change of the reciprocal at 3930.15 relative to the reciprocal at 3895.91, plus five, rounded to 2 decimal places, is 4.91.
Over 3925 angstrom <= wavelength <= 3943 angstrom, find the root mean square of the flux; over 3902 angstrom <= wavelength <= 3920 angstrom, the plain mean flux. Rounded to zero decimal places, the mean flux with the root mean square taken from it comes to 1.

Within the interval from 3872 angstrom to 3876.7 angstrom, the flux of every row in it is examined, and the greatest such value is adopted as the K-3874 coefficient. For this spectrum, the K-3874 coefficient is 26.42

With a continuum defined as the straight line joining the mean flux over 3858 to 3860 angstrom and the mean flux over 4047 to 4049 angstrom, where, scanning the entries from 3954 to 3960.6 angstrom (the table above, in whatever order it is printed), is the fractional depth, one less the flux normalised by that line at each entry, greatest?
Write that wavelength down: 3956.48 angstrom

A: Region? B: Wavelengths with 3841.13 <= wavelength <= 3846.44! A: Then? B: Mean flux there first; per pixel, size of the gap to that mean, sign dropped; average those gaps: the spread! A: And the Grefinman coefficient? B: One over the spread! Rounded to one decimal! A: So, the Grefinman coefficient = 1.6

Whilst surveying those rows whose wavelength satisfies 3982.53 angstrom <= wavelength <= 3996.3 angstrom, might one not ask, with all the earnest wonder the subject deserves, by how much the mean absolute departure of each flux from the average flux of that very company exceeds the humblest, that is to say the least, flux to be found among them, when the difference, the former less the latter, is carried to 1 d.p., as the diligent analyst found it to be -17.6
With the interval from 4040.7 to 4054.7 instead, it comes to -17.2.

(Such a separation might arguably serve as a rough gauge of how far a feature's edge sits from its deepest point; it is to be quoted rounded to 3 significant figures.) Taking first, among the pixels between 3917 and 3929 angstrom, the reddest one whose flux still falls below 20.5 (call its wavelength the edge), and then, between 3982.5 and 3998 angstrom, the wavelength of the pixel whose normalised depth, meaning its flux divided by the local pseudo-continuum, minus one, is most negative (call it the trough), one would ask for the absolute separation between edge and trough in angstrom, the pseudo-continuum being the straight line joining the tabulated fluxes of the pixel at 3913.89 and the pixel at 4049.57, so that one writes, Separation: 70.2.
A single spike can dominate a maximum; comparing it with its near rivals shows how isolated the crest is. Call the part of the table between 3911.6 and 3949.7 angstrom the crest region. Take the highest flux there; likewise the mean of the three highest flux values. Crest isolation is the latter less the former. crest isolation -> -1.2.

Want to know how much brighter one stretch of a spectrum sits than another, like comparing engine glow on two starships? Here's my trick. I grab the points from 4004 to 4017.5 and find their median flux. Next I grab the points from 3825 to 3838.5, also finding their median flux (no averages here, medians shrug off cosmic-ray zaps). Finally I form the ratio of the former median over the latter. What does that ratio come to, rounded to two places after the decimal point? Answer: 0.79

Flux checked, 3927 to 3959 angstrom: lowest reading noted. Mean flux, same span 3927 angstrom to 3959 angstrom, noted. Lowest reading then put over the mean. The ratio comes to 0.840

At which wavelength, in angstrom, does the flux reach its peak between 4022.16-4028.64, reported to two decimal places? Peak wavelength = 4026.33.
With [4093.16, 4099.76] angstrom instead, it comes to 4095.52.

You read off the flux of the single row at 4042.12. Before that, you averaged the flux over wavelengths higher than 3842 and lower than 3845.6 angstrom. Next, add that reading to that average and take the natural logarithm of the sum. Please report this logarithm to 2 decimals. 3.78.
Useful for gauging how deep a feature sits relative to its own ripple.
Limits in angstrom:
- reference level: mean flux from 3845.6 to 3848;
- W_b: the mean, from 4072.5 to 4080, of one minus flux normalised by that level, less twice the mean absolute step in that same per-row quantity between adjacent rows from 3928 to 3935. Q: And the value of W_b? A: 0.05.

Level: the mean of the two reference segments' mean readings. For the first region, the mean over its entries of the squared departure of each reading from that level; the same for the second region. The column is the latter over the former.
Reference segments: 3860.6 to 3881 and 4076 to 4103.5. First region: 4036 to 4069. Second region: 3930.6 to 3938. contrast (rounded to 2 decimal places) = 0.35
